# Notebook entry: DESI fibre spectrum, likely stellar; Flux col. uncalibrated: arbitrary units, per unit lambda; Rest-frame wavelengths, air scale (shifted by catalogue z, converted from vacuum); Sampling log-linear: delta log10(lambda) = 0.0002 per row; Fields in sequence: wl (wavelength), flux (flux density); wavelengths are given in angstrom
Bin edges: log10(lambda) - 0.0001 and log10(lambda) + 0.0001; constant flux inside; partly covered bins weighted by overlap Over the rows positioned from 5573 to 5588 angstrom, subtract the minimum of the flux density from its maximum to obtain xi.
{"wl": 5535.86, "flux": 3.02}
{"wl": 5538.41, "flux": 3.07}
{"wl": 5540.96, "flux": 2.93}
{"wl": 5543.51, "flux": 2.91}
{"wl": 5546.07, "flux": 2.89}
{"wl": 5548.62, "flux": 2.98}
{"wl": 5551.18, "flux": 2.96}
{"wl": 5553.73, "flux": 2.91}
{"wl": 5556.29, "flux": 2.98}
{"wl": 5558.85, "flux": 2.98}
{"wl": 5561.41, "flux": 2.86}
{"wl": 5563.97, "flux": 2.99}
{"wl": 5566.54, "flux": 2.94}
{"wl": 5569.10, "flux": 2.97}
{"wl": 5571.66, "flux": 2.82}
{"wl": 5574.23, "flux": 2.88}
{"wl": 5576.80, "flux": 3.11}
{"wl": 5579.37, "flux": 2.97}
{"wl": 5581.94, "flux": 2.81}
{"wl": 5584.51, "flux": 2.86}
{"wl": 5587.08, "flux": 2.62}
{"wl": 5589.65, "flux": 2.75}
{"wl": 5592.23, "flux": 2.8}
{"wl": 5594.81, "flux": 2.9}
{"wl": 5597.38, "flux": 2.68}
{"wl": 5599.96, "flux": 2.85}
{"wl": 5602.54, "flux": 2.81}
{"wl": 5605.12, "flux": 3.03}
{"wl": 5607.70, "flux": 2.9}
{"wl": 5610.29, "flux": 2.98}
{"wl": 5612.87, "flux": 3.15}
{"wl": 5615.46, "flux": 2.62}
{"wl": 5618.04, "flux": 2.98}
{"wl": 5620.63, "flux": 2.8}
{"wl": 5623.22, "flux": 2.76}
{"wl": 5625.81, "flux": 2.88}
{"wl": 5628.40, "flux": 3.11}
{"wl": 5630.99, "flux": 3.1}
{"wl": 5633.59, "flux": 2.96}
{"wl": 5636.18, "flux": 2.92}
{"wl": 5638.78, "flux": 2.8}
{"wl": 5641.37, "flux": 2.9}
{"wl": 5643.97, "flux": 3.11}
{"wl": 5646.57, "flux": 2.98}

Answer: 0.49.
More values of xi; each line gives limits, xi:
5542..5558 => 0.09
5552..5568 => 0.13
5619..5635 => 0.35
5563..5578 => 0.29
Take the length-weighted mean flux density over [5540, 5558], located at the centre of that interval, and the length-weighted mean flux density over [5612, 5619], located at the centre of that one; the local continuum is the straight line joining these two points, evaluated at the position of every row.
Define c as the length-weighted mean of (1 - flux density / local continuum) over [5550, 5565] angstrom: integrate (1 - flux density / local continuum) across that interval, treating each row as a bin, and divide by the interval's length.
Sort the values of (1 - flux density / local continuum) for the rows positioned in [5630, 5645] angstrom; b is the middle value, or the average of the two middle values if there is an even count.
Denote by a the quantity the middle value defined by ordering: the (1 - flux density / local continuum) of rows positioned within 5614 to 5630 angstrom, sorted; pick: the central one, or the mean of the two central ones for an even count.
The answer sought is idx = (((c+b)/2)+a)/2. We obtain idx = 0.004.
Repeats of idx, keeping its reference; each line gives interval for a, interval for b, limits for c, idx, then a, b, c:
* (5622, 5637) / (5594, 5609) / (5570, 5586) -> -0.004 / -0.018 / 0.01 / 0.005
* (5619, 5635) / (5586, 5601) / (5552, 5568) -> 0.006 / -0.010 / 0.05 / -0.004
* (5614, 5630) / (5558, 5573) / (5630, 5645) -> 0.001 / 0.019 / -0.01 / -0.025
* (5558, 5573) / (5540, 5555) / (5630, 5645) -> -0.009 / -0.009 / 0.01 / -0.025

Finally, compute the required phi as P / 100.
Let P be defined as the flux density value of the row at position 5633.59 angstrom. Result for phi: 0.0296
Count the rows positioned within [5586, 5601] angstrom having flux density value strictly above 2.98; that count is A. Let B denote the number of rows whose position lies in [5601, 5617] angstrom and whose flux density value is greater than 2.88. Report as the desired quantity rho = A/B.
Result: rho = 0.00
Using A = 0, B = 4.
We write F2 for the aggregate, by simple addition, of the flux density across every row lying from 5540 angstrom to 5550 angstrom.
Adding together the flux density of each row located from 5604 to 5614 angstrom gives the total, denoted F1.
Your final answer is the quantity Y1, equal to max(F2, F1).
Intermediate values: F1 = 12.1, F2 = 11.7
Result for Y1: 12.1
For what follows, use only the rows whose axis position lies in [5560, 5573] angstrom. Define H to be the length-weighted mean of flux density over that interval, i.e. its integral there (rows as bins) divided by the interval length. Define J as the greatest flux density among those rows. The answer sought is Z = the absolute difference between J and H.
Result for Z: 0.073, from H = 2.92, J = 2.99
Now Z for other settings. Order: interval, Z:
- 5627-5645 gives 0.126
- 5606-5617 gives 0.231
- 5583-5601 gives 0.120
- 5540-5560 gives 0.037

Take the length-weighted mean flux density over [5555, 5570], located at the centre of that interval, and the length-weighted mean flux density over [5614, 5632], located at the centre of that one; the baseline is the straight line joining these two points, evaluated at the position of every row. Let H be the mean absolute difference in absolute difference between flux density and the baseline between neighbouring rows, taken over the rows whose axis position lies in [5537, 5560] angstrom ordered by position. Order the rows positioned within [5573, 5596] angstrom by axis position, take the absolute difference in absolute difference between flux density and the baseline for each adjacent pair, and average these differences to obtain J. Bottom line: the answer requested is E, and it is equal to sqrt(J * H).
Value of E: 0.059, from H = 0.03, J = 0.114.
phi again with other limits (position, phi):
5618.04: 0.0298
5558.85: 0.0298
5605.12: 0.0303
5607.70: 0.0290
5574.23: 0.0288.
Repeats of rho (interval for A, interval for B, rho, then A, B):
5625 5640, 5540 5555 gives 0.33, 2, 6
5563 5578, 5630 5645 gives 0.40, 2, 5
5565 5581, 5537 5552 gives 0.17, 1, 6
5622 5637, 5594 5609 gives 0.67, 2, 3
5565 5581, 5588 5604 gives 1.00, 1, 1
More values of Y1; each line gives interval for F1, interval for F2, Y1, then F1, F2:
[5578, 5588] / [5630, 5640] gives 11.8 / 11.3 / 11.8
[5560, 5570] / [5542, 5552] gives 11.8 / 11.8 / 11.7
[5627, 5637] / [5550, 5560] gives 12.1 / 12.1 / 11.8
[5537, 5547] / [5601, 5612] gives 11.8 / 11.8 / 11.7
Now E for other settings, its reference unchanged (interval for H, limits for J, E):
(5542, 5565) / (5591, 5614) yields 0.064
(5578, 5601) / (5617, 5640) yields 0.100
